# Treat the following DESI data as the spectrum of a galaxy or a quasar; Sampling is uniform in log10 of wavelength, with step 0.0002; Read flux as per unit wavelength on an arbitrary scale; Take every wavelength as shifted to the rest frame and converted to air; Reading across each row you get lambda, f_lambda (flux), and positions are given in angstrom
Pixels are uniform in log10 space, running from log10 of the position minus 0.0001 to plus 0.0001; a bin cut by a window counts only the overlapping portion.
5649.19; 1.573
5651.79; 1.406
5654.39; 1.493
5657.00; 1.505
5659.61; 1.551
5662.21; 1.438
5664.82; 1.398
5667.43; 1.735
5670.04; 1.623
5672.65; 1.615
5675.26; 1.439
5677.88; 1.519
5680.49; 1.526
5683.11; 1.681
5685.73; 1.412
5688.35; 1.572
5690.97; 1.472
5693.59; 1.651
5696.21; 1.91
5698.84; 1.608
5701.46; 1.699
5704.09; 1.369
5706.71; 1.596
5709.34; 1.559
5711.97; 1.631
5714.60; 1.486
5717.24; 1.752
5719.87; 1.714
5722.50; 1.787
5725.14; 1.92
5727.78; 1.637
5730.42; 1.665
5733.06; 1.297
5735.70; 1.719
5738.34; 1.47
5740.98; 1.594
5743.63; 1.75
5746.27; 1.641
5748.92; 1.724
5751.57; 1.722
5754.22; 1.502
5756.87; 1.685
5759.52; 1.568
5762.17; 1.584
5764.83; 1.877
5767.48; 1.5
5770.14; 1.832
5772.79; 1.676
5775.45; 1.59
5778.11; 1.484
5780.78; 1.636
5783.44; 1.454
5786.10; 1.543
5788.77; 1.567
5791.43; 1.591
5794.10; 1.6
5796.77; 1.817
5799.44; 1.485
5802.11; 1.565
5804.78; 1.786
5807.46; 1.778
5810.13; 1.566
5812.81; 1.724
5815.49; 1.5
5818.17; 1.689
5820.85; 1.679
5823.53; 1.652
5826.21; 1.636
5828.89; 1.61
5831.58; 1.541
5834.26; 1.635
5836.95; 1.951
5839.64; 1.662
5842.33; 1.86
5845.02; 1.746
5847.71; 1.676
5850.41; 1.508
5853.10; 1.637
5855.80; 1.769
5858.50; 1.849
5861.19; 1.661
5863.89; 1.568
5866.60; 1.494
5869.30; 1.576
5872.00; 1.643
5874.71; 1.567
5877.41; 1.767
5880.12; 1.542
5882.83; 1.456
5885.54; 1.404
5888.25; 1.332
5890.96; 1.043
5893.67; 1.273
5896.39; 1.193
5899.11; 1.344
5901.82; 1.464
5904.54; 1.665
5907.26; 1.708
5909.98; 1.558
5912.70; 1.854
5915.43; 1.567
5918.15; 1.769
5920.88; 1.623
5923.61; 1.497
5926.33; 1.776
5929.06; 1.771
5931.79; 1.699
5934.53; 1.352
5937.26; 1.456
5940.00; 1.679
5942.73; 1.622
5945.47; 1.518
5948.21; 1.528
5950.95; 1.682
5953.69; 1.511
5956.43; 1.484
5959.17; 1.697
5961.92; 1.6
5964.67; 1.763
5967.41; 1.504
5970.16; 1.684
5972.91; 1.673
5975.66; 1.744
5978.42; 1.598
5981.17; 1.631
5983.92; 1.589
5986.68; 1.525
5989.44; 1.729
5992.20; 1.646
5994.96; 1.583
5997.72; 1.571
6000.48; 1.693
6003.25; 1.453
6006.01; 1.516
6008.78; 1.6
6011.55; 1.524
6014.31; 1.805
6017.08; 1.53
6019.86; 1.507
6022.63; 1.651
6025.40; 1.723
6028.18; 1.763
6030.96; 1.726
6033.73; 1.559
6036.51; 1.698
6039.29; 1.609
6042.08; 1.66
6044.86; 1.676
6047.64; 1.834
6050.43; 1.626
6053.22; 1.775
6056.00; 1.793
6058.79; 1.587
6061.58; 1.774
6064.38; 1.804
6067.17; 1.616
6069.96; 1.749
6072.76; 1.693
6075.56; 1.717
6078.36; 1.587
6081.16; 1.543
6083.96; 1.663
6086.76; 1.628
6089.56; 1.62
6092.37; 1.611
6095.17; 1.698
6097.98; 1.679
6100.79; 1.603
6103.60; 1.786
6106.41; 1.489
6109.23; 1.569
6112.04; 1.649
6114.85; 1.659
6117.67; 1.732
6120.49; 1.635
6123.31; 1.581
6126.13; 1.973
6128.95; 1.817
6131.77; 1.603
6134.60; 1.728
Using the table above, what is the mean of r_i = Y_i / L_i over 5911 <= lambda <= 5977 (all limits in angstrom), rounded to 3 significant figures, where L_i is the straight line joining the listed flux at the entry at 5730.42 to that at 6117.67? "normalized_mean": 0.956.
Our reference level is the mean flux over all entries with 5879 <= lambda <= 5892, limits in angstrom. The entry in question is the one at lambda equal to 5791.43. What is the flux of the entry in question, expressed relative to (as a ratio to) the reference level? 1.17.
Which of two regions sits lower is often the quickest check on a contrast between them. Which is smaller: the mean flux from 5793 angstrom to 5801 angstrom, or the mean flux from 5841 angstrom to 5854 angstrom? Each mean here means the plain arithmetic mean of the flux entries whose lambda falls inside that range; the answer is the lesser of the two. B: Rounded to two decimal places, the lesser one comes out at 1.63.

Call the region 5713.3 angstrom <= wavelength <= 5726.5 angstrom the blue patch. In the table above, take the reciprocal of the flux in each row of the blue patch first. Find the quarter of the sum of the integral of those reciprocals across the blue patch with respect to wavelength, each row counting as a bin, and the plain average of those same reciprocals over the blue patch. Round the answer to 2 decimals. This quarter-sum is 2.06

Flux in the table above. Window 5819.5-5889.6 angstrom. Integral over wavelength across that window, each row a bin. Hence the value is 114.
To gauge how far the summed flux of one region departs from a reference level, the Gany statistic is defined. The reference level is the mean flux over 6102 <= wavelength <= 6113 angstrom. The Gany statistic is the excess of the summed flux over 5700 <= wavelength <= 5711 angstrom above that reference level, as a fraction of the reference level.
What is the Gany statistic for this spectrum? 2.8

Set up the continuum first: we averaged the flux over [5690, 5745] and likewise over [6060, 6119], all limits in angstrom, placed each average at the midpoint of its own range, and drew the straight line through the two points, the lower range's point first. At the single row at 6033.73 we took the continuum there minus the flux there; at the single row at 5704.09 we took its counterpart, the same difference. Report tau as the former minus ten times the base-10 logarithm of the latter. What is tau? 5.9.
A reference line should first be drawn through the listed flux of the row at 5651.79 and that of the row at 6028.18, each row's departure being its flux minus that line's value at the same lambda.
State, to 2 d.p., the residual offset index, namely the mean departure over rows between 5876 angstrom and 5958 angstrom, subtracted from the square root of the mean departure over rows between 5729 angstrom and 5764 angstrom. 0.46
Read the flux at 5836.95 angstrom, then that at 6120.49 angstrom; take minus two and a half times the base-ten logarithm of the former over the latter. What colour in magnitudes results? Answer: -0.19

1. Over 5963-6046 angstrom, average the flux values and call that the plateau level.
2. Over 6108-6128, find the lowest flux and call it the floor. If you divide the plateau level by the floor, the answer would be 1.04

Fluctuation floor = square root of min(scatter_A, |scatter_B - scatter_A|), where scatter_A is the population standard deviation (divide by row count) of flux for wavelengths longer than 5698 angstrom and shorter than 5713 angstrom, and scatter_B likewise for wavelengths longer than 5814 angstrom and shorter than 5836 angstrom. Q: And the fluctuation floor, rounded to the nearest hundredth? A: 0.20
